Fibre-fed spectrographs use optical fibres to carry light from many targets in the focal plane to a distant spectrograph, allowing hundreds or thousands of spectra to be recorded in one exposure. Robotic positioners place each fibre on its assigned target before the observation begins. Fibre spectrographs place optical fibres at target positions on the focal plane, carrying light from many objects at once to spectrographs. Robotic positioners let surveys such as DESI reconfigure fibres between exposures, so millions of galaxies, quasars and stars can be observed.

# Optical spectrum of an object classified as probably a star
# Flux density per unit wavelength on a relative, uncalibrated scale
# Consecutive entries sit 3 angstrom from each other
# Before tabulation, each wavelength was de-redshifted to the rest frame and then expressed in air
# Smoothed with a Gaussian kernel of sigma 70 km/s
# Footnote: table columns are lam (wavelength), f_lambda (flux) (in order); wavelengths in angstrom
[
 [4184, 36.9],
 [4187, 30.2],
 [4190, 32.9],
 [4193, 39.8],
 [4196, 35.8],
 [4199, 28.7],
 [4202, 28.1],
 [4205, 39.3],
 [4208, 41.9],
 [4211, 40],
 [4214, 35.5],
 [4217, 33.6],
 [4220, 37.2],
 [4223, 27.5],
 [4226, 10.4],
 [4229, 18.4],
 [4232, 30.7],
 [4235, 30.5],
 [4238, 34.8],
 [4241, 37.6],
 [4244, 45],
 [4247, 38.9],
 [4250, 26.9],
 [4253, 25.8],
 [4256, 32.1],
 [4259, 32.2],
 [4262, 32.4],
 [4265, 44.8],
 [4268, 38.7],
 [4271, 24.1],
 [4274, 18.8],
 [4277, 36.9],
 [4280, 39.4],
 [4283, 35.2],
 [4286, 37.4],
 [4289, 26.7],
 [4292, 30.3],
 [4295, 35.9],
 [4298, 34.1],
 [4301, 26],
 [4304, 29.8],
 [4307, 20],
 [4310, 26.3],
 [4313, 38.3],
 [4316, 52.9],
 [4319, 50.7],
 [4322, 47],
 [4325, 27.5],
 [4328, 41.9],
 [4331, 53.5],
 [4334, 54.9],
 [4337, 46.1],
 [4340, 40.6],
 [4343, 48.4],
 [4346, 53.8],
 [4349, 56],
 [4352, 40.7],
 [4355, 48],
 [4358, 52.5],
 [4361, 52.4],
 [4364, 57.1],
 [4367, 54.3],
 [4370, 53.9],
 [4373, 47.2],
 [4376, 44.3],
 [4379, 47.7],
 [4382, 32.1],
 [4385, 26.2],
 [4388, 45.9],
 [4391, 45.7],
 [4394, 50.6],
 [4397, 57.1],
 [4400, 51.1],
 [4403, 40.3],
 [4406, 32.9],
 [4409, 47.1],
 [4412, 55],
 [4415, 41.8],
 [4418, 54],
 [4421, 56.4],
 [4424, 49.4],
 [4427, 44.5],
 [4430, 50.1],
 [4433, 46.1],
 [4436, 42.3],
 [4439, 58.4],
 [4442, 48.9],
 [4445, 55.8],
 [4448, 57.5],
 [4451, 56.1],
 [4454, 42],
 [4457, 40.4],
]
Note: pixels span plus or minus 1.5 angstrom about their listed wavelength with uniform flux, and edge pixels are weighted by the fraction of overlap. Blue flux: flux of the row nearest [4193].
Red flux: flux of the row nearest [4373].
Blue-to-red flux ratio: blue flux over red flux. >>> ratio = 0.84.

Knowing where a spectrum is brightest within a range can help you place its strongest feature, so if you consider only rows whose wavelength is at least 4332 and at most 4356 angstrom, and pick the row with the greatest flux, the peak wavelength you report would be 4349 angstrom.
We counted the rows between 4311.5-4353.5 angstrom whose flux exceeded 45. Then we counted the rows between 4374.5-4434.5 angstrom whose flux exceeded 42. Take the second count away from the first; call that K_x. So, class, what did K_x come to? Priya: -6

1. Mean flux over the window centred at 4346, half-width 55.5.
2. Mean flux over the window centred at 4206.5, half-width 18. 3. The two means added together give 79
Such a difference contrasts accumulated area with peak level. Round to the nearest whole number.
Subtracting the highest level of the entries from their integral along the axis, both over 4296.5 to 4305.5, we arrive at 236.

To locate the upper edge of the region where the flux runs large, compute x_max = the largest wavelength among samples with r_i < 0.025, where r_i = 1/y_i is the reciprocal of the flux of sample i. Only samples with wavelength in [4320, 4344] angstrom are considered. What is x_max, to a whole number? 4343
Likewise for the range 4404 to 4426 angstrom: 4424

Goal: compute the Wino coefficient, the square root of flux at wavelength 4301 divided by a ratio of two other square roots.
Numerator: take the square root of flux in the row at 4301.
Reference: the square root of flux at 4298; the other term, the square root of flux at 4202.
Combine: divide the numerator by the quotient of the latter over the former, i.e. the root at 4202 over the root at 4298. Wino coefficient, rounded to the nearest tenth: 5.6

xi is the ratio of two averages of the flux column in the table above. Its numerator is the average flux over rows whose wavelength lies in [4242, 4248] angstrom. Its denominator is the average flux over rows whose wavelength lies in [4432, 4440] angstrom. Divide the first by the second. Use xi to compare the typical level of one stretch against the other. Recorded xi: 0.86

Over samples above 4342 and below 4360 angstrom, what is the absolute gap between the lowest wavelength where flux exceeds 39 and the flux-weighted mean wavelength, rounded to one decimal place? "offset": 7.4 angstrom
